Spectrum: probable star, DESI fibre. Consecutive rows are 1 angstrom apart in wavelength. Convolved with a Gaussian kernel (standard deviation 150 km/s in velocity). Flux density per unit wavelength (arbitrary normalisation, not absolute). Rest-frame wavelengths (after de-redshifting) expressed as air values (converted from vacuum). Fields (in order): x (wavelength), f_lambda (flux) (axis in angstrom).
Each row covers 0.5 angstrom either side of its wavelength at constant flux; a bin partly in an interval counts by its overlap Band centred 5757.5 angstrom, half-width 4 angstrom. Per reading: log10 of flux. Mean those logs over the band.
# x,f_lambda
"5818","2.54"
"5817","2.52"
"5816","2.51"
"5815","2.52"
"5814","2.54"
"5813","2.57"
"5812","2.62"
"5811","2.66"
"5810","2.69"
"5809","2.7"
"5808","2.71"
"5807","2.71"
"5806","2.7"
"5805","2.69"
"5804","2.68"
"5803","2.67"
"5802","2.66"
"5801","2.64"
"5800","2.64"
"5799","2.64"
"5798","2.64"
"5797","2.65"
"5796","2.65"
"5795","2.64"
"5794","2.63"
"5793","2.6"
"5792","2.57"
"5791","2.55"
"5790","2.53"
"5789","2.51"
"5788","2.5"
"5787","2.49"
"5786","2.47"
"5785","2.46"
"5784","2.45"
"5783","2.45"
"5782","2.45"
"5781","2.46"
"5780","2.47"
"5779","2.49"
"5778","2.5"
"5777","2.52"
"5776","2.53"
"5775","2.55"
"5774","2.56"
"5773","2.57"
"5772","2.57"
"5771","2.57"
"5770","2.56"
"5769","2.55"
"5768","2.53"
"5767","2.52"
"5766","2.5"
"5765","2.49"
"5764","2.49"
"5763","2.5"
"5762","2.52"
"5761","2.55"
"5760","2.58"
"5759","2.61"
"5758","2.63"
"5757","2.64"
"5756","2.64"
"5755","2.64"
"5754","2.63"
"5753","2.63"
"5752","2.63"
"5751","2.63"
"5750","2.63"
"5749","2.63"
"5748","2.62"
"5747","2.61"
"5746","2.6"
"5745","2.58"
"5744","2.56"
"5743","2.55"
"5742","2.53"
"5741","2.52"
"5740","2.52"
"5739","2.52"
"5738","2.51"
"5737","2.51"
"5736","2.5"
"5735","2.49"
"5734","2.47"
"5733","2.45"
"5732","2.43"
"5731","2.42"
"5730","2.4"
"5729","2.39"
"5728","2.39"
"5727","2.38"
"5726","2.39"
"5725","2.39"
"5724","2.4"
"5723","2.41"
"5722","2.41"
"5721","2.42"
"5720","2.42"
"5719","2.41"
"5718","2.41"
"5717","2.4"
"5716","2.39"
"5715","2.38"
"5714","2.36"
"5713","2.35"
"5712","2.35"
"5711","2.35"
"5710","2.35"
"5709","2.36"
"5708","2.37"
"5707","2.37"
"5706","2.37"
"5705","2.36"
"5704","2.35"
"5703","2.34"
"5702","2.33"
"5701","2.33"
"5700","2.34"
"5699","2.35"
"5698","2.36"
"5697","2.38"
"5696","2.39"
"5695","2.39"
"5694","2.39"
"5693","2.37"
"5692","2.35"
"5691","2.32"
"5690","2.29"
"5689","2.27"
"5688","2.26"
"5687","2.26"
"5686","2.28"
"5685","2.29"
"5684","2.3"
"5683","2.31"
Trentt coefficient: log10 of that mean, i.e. -0.379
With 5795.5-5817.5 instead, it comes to -0.376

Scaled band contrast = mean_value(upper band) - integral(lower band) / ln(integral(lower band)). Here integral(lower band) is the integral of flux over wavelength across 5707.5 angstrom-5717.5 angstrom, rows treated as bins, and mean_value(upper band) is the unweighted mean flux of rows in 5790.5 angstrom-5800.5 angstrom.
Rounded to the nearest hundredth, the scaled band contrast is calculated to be -4.86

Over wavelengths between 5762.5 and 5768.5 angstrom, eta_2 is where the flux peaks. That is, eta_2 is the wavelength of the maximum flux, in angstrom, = 5768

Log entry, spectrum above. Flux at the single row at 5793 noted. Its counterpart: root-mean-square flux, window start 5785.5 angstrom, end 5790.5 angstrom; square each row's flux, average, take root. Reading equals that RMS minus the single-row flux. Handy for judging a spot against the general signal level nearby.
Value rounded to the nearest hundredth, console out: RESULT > -0.10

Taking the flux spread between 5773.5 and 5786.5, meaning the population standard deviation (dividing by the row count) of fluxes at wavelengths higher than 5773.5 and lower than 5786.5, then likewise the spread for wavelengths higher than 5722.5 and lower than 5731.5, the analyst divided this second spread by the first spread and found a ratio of 0.3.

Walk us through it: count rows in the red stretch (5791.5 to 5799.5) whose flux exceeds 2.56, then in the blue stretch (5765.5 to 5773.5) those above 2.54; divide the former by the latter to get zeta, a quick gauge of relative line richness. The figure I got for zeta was 1.6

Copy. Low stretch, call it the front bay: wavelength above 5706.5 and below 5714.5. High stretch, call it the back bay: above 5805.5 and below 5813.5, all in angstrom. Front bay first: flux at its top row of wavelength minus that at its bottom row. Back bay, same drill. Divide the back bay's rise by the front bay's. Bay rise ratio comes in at 13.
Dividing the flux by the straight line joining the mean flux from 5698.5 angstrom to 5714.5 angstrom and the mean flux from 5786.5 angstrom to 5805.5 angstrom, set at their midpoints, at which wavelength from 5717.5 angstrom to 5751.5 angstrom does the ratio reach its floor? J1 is 5727 angstrom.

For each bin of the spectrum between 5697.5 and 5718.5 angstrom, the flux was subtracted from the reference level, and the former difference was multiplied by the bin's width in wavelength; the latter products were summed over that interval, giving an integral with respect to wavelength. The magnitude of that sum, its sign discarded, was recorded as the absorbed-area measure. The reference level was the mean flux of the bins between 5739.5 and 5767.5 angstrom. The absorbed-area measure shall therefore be 4.6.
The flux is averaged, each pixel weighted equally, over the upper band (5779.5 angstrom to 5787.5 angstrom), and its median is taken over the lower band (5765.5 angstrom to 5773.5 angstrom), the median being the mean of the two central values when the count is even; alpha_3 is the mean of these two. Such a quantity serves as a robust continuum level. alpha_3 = 2.51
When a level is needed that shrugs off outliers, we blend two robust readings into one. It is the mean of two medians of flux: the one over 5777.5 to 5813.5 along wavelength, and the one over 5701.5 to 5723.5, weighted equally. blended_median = 2.50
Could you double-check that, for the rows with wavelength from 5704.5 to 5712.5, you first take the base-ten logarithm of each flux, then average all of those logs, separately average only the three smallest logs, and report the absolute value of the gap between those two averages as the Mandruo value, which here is 0.0018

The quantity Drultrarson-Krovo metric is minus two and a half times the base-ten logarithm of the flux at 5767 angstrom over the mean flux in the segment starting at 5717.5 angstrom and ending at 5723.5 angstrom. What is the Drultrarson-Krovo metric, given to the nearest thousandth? -0.047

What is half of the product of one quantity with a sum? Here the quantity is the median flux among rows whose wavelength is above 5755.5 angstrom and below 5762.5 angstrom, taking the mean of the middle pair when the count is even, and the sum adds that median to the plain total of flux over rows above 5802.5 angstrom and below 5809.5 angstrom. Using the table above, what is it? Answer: 28.0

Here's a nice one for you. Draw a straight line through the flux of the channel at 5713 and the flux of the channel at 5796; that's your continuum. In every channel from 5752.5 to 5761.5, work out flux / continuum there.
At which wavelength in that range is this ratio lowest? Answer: 5761 angstrom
